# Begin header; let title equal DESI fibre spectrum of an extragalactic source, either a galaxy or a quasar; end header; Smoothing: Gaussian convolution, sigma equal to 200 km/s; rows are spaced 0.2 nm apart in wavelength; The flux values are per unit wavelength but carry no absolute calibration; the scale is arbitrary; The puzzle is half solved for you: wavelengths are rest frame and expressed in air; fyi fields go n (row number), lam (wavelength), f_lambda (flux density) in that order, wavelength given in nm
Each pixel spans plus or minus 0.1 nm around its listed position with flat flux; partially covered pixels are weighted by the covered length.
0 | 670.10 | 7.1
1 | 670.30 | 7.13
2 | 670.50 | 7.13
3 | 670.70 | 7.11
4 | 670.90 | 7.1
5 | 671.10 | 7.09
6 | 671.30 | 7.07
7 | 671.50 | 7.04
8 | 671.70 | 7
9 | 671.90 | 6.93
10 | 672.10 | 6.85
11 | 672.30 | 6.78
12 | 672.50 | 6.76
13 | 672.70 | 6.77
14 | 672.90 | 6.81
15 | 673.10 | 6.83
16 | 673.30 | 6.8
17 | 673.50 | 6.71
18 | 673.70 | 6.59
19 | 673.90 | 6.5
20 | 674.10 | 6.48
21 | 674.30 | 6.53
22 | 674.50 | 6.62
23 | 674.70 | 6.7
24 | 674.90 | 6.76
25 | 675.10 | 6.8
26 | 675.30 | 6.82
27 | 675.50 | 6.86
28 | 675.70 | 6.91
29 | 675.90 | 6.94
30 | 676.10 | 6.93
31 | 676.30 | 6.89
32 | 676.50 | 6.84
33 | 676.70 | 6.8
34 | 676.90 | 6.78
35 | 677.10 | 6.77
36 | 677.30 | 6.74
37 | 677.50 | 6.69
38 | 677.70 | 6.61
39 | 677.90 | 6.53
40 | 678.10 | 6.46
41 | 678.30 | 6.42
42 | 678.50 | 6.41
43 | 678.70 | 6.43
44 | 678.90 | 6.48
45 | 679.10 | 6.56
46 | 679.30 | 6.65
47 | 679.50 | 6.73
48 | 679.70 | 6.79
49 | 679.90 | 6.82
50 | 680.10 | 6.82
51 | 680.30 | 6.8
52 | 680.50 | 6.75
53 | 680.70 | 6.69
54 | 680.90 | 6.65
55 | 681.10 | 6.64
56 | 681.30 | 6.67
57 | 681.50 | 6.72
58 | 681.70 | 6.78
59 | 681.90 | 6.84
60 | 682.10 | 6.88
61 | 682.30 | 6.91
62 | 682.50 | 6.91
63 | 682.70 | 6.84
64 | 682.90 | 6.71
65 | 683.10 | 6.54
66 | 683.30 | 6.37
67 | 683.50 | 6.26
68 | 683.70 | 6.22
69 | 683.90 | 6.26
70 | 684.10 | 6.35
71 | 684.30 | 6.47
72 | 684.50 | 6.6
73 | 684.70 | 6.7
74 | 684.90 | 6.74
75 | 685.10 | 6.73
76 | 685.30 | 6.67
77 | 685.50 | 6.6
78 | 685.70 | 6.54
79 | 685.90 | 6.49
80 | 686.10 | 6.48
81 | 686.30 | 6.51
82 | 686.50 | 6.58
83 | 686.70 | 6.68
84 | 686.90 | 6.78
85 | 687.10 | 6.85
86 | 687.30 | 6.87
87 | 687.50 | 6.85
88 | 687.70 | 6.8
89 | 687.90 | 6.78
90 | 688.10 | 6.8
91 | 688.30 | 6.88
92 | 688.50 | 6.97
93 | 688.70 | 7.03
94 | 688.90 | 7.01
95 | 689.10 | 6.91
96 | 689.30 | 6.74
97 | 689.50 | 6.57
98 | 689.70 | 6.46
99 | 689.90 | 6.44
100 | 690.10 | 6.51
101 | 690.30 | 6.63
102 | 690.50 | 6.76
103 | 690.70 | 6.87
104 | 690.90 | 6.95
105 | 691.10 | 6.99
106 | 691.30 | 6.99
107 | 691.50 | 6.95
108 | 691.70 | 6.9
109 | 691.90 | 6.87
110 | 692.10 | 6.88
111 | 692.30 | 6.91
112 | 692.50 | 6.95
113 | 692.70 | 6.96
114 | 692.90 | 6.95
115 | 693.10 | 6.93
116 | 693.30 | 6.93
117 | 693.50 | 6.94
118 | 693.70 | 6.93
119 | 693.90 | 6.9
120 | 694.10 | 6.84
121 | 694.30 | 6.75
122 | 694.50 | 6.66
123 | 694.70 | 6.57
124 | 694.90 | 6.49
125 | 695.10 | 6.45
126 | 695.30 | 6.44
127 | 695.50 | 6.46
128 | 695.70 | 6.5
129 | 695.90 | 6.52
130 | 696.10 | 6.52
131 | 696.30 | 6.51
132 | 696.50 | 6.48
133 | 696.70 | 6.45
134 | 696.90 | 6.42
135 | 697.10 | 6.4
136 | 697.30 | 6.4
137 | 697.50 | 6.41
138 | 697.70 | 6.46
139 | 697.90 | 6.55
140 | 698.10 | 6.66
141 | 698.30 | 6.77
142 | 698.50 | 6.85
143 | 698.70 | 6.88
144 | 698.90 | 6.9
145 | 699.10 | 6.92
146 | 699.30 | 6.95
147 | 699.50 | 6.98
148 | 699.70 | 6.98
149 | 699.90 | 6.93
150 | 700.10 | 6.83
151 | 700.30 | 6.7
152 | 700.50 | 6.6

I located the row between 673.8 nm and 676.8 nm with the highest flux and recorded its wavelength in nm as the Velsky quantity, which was 675.90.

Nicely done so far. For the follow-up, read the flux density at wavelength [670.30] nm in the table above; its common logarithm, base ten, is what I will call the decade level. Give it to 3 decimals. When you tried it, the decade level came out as 0.853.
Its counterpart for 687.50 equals 0.836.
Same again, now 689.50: 0.818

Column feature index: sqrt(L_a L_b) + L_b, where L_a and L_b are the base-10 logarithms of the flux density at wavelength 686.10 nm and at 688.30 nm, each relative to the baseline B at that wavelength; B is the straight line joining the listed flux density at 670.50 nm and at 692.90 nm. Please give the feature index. 0.008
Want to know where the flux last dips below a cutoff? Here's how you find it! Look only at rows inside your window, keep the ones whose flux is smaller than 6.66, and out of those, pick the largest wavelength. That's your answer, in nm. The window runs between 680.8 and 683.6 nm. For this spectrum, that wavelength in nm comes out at 683.50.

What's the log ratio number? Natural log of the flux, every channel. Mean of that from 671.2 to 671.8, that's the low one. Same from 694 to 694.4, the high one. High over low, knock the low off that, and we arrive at -0.97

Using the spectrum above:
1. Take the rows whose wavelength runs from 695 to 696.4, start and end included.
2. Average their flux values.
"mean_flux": 6.49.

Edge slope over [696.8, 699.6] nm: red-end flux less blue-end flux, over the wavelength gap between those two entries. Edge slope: 0.22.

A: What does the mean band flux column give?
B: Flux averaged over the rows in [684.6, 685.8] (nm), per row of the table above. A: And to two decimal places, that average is 6.66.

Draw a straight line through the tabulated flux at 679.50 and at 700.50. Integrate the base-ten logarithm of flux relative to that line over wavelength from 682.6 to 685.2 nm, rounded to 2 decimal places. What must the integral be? -0.03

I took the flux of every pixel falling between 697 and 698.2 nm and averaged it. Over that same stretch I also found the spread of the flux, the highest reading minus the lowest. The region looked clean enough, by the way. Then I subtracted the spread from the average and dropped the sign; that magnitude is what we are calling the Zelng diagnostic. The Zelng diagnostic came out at 6.22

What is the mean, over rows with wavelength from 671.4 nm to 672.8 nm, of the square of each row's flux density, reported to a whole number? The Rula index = 47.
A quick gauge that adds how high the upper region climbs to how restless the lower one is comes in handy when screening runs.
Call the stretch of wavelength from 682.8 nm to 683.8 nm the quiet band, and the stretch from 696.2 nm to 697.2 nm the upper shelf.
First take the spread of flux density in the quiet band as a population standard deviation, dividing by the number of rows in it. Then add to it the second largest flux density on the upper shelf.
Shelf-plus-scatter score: 6.66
